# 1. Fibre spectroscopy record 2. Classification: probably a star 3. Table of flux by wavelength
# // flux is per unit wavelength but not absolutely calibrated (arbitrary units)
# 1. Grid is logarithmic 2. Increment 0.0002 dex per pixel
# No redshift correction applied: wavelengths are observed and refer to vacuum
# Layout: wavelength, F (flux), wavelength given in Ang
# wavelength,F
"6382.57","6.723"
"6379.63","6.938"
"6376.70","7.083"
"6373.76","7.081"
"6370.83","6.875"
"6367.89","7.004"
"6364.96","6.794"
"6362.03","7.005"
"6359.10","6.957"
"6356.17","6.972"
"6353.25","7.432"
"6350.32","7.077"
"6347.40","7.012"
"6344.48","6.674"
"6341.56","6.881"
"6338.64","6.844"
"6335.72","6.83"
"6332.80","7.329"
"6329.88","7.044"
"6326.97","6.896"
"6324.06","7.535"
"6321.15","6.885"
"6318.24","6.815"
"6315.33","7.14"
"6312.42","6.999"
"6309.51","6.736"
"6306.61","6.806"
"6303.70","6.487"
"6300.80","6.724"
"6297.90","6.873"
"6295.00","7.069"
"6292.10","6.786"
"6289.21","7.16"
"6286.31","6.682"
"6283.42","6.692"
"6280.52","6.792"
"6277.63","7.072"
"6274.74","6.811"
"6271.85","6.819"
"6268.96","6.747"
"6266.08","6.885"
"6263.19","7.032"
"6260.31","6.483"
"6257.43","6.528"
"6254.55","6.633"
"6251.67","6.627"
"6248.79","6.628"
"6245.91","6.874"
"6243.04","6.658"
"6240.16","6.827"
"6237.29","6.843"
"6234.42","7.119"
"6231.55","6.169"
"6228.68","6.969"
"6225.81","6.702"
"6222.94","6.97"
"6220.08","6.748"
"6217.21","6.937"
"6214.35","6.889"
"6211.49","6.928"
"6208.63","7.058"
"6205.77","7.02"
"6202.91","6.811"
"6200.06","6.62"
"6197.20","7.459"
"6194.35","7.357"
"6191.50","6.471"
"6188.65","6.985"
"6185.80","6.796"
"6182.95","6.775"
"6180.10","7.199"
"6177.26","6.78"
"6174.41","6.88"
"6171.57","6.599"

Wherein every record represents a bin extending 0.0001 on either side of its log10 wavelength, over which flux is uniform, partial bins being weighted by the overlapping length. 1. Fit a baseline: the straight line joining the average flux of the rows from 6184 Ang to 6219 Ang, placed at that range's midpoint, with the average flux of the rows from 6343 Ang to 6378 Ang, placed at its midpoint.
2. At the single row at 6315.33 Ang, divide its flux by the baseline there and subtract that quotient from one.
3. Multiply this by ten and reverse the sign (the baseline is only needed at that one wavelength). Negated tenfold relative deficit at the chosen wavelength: 0.23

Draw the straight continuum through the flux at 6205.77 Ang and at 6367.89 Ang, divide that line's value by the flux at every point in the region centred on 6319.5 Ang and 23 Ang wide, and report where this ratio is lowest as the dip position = 6324.06 Ang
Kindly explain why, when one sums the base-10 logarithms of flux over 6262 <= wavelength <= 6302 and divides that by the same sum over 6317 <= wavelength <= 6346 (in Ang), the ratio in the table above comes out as 1.4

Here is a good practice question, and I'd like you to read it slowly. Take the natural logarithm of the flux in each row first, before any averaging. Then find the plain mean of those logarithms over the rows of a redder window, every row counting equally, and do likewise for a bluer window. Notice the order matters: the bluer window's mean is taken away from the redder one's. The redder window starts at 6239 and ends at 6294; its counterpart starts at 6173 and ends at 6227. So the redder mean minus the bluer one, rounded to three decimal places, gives -0.020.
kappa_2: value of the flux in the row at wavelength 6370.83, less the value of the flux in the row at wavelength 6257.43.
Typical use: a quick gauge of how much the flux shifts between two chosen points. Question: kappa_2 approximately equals 0.3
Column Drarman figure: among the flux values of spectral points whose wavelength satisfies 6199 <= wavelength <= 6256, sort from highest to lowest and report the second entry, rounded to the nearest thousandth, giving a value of 7.058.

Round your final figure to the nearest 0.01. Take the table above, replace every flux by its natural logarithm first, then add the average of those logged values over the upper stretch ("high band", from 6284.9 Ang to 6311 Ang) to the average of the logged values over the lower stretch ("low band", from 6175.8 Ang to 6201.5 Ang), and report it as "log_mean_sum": 3.85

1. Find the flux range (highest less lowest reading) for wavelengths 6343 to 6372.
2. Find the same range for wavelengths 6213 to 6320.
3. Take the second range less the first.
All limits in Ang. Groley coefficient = 0.23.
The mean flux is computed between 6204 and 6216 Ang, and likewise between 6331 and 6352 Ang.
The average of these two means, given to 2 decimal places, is 6.96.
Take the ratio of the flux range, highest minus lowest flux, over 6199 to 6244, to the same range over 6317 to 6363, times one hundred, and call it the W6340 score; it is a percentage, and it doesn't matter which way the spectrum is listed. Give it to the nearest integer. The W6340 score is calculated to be 110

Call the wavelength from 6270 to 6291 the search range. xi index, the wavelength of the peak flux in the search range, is 6289.21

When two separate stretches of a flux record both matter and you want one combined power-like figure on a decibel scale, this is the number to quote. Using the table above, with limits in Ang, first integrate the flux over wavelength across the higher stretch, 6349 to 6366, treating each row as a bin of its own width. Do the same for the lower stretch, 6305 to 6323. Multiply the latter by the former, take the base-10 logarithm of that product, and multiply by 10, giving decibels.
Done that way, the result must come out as 41.7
